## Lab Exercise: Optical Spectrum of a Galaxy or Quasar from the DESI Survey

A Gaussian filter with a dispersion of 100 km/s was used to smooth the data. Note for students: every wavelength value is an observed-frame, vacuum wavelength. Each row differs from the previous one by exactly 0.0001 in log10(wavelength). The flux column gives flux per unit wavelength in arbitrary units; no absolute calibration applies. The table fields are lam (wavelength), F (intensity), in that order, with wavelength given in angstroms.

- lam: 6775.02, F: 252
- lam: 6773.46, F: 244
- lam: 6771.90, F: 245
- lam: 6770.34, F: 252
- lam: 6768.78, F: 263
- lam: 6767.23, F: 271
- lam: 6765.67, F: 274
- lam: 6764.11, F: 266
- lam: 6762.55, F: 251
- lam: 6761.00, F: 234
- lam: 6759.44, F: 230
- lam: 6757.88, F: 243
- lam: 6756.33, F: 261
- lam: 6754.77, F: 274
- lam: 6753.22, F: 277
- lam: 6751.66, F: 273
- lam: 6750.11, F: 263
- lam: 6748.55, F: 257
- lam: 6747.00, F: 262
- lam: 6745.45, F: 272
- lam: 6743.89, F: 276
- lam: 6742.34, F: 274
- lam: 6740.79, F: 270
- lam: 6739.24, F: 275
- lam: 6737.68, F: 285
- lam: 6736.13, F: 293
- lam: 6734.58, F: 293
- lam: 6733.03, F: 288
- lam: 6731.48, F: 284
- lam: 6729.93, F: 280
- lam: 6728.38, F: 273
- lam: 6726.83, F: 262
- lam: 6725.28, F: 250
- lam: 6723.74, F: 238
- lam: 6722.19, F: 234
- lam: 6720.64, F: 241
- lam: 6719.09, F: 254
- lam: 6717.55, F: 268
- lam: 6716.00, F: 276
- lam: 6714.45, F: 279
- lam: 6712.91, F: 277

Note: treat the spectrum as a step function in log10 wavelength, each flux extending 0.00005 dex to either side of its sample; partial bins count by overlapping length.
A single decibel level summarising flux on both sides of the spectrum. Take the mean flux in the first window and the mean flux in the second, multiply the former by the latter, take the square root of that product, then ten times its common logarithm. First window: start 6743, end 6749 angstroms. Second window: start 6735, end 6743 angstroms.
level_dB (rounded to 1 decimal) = 24.4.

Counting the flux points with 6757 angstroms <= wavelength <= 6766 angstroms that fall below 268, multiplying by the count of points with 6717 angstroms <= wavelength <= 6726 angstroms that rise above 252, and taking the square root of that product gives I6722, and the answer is 3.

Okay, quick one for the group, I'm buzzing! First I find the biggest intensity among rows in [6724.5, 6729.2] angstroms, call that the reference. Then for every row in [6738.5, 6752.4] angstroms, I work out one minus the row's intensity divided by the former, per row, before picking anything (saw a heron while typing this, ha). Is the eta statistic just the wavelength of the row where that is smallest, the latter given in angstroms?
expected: 6743.89 angstroms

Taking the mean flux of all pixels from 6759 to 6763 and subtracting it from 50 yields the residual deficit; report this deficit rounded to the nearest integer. -188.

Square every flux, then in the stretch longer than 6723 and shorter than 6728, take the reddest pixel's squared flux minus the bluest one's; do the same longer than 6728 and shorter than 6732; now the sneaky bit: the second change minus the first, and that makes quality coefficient -5873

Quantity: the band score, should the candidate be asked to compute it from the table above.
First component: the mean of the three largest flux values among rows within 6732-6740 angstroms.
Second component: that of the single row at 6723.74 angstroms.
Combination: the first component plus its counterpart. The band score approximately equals 529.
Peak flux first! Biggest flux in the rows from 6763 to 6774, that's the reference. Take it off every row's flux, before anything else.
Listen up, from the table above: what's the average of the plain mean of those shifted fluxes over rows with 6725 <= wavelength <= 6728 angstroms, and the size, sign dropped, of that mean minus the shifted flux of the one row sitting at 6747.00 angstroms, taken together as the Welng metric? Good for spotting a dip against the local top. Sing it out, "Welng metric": -6.0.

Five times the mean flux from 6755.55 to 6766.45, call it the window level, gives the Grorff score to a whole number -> 1256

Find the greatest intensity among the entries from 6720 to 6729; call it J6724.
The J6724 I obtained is 273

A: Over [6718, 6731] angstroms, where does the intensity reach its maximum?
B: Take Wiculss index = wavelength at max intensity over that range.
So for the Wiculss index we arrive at 6729.93 angstroms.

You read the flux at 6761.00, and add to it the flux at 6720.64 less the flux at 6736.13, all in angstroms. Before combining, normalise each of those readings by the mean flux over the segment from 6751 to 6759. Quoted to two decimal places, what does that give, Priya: 0.69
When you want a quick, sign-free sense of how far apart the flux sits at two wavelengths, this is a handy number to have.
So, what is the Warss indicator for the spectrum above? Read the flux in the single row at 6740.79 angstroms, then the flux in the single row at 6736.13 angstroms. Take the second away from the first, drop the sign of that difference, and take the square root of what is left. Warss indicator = 4.8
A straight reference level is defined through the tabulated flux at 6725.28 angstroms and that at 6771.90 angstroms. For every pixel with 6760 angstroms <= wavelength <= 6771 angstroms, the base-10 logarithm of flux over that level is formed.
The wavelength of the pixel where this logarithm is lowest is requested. 6761.00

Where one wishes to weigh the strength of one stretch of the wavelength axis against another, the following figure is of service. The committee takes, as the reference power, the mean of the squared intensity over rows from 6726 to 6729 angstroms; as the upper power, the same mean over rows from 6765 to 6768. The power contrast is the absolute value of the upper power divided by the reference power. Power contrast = 1.0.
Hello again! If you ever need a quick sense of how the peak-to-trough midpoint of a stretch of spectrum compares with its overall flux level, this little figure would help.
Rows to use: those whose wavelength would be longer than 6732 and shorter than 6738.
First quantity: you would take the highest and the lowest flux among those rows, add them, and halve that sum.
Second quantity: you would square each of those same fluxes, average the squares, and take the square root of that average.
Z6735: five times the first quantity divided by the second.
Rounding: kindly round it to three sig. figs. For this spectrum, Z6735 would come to 4.99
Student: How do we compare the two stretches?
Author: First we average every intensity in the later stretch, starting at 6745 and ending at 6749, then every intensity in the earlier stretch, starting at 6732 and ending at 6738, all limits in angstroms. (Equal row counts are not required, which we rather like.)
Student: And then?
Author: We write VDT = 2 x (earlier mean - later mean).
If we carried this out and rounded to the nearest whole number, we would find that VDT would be 52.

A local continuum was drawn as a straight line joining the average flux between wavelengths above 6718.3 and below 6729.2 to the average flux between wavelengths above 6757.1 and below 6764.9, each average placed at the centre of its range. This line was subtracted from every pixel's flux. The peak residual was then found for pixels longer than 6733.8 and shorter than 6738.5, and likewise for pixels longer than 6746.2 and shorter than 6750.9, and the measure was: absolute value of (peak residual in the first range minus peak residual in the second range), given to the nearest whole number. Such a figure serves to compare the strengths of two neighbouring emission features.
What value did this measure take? 28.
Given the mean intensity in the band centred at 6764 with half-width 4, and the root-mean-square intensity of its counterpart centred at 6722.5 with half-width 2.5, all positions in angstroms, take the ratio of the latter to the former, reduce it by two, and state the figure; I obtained -1.08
